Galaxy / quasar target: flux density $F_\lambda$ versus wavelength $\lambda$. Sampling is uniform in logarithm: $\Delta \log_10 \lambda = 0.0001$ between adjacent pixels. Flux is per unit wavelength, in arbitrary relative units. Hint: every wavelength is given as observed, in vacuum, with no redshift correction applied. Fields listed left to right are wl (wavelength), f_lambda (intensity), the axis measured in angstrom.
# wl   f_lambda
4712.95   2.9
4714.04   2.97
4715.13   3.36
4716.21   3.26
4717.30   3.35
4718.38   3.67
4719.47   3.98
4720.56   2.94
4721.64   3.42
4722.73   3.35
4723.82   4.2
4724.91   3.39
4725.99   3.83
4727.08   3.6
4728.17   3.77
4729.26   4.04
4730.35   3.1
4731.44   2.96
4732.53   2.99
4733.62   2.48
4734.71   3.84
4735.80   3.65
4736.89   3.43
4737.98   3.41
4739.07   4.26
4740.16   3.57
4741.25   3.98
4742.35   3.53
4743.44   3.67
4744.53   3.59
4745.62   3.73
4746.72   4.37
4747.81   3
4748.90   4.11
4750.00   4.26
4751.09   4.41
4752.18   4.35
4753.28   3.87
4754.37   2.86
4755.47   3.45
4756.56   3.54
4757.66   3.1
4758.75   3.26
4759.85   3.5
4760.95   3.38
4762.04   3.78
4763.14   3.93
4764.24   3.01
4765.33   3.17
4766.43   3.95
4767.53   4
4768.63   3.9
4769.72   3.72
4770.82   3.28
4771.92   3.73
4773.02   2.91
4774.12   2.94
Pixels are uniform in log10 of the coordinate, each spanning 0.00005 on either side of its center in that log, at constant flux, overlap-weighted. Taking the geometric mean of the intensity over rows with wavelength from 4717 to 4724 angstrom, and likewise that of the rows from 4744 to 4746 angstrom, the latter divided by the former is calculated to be 1.03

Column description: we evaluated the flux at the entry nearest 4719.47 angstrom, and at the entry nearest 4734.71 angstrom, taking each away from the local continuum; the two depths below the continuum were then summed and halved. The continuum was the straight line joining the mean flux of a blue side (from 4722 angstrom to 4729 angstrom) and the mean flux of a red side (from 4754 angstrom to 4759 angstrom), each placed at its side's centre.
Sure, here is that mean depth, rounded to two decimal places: -0.24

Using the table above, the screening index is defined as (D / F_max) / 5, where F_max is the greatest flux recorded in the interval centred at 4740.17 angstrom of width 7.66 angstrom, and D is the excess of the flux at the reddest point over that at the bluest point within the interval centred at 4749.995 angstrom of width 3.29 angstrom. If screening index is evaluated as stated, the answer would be 0.014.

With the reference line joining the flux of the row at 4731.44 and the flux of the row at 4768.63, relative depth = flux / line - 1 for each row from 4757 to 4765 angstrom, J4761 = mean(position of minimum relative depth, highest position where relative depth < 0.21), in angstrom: 4764.2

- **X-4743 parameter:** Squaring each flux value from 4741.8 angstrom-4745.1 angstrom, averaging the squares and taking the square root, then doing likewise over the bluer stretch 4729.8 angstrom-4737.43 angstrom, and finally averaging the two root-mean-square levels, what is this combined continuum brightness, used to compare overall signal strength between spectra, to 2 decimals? 3.42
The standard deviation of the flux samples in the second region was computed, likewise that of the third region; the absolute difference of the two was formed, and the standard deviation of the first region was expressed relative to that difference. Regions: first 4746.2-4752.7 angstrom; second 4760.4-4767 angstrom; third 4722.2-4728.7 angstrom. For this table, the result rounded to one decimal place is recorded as 6.1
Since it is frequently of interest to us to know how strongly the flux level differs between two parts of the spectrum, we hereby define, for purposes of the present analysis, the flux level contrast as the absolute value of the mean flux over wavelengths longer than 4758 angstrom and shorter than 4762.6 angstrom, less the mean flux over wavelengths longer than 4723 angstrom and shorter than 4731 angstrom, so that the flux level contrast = 0.22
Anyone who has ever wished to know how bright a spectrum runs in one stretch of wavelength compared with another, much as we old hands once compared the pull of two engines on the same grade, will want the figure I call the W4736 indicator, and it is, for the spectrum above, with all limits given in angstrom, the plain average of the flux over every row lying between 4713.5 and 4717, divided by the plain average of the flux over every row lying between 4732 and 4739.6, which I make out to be 0.93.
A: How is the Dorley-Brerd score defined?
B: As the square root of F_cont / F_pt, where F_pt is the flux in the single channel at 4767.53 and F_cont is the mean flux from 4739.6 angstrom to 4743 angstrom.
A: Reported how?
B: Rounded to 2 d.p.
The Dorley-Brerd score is 0.96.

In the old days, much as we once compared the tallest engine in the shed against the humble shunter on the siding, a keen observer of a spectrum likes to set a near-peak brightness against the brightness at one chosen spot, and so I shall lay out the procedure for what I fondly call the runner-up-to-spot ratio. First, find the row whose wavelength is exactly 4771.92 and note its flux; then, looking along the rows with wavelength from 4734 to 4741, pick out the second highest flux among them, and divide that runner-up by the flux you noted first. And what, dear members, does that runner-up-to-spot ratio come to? 1.03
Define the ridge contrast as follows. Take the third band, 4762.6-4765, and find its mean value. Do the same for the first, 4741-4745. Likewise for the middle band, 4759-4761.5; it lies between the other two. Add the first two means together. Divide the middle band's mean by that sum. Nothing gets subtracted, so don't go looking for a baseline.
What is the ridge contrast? 0.48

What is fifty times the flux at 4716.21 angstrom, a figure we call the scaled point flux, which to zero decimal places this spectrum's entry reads 163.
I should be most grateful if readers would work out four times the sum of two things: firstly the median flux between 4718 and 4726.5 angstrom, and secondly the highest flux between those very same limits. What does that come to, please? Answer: 31.0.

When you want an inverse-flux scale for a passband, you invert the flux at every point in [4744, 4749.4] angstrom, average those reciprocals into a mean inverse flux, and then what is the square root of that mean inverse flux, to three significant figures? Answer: 0.520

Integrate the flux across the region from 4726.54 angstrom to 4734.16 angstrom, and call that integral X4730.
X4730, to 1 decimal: 25.0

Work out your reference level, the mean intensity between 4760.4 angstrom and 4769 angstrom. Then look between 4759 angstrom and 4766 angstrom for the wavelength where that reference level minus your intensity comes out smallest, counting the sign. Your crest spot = 4763.14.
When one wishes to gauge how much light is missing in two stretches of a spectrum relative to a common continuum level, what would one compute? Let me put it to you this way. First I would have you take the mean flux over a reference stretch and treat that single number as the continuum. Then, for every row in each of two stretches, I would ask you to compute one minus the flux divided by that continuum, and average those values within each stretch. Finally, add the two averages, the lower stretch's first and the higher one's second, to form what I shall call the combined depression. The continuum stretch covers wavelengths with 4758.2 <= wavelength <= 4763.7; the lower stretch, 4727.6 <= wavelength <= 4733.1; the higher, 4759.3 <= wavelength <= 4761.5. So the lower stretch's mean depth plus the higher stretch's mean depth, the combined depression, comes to 0.09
